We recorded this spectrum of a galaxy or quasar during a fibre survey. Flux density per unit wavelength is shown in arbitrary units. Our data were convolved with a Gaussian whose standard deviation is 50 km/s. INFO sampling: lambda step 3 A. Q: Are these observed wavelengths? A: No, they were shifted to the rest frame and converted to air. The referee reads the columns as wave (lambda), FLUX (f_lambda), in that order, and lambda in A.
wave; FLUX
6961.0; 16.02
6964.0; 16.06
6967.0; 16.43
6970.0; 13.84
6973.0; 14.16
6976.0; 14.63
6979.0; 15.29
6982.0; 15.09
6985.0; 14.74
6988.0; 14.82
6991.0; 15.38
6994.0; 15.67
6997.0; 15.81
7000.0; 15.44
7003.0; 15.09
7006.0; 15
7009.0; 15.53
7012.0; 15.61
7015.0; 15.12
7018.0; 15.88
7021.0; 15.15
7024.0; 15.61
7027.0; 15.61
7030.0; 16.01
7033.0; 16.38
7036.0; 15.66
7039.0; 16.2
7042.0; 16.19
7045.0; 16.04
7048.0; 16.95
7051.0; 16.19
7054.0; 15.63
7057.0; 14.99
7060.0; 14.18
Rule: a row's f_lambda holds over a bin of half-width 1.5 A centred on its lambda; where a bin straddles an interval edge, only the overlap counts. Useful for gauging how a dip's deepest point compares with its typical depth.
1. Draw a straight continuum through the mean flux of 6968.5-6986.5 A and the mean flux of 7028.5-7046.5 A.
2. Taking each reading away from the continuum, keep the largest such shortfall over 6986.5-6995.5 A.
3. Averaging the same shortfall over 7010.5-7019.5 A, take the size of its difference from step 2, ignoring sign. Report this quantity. 0.062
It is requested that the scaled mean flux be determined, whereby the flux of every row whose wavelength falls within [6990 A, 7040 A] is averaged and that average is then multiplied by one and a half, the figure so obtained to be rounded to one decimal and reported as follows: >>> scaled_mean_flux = 23.4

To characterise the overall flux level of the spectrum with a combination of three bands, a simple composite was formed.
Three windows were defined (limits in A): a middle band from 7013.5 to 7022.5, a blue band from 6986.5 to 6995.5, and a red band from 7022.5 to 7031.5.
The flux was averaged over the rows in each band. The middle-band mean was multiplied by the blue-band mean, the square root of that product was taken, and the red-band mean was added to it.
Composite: 31.1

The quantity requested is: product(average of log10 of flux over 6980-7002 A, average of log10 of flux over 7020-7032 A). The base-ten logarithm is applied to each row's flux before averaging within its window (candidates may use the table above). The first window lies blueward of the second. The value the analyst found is 1.41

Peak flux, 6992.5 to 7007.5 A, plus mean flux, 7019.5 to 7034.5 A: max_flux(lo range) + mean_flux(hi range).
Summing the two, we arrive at 31.6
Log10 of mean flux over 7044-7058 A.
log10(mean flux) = 1.20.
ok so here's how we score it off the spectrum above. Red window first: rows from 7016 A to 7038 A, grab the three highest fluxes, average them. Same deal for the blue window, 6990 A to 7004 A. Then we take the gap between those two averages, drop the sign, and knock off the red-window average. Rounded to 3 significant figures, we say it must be -15.6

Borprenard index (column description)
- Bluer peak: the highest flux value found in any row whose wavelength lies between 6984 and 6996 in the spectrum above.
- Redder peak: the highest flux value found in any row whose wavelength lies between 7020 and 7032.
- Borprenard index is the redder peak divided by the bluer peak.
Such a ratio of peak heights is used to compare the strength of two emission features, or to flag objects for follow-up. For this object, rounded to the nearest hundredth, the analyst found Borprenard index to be 1.02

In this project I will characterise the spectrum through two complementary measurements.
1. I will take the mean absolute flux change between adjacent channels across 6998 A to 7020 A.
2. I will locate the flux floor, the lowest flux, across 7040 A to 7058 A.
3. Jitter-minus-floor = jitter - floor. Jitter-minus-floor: -14.6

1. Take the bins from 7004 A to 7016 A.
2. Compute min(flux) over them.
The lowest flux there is 15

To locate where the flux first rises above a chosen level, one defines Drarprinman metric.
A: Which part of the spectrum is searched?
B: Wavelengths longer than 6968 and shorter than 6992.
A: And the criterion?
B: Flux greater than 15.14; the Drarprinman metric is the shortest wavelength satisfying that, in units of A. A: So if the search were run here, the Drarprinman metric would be 6979.0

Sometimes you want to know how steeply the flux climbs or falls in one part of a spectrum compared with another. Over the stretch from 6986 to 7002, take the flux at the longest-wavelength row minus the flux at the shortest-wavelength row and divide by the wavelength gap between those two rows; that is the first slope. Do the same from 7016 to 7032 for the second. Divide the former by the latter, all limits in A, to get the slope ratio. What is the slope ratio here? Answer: 4.8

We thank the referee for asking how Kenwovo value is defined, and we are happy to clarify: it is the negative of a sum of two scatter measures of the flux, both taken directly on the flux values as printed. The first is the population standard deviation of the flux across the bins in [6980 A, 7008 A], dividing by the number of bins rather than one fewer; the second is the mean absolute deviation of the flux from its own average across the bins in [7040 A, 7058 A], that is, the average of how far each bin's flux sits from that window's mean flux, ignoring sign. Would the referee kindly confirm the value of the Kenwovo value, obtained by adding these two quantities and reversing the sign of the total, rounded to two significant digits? -0.81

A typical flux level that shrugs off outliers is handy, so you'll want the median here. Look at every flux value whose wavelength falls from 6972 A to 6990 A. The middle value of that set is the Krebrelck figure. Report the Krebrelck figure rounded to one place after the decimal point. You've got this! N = 14.8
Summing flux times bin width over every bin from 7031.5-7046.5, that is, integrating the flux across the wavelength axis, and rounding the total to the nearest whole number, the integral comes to 241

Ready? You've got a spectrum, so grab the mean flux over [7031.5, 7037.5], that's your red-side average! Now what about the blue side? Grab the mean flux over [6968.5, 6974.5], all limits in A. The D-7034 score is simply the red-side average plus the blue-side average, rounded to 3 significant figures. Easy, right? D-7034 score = 30.0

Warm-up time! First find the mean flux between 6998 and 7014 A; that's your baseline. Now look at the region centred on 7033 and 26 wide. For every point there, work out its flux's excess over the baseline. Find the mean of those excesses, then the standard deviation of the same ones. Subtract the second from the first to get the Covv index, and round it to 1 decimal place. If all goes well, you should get 0.2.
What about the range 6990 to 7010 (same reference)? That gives -0.2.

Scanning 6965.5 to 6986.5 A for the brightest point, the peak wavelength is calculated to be 6967.0 A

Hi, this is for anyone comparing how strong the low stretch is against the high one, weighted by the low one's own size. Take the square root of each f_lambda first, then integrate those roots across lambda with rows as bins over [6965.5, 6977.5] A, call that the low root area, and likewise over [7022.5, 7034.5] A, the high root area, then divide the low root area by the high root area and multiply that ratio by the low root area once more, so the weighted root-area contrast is 44.4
